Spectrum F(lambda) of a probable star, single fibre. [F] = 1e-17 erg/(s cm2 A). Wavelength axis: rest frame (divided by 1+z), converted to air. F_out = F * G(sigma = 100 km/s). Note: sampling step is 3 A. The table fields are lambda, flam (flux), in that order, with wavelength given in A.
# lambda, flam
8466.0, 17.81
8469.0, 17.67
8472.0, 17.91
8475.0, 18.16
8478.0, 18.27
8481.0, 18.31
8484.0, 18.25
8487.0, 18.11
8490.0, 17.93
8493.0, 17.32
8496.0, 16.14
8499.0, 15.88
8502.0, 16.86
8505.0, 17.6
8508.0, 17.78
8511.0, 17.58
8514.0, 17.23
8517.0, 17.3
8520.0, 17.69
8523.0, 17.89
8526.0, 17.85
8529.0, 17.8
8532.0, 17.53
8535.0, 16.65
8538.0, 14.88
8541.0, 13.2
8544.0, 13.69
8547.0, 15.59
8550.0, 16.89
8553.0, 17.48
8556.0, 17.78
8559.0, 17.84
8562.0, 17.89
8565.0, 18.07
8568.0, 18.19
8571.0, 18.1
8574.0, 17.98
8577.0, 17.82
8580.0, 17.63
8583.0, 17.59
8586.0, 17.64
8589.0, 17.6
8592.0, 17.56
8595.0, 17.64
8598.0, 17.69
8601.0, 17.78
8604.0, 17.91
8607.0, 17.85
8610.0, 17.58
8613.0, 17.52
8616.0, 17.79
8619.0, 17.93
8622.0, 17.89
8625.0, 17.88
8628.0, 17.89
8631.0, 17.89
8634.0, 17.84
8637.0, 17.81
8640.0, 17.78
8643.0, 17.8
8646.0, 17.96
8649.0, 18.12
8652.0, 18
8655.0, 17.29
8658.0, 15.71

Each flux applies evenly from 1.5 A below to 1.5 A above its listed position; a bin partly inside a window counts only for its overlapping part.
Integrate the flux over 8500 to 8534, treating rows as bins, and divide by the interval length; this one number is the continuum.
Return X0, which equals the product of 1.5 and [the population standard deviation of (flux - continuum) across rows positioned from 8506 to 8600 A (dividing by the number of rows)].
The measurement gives 1.8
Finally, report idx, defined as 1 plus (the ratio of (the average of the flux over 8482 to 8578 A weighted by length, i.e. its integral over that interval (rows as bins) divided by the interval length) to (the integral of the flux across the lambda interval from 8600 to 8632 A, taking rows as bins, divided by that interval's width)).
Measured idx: 1.96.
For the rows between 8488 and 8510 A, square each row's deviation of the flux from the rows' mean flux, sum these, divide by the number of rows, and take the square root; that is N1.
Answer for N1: 0.75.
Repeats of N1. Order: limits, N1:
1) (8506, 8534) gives 0.22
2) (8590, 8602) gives 0.08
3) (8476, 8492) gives 0.14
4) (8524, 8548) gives 1.73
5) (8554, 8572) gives 0.15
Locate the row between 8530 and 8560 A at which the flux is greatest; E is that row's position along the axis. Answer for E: 8559.0 A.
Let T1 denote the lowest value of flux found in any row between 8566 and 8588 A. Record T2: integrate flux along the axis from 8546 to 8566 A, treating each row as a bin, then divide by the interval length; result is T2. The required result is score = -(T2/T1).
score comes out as -0.99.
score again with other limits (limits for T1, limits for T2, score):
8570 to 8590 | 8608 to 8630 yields -1.01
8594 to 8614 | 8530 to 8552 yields -0.89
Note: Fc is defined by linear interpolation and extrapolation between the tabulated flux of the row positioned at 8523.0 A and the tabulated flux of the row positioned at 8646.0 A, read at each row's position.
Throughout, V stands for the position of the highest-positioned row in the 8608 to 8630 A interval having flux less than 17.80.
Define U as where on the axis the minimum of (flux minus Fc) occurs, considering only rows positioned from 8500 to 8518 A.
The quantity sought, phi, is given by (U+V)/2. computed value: 8559.0 A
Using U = 8502.0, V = 8616.0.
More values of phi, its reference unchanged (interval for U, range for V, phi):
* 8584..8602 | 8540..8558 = 8574.0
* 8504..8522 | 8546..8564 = 8535.0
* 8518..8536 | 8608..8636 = 8575.5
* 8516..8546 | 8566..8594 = 8566.5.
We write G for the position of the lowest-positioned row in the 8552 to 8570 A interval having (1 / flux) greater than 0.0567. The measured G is 8553.0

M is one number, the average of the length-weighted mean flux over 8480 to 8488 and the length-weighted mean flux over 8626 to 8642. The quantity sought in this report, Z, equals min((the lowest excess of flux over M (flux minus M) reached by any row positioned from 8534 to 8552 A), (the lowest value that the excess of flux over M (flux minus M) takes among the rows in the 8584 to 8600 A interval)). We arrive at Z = -5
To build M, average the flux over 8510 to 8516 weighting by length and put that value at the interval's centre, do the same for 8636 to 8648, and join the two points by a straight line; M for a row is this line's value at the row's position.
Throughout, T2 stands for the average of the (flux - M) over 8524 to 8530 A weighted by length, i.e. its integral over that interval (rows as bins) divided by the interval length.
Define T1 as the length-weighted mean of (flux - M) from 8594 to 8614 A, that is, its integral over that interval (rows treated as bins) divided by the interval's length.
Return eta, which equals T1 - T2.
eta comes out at -0.40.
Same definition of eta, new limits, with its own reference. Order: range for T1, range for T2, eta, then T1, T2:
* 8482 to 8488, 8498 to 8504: 1.74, 0.9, -0.82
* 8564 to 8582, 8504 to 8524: 0.16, 0.4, 0.19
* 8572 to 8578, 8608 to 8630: 0.30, 0.3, 0.02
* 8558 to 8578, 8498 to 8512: 0.59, 0.4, -0.18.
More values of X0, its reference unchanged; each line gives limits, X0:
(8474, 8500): 1.3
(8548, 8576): 0.6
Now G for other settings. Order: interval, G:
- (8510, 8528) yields 8511.0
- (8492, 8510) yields 8493.0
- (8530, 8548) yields 8532.0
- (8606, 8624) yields 8610.0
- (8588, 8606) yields 8589.0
